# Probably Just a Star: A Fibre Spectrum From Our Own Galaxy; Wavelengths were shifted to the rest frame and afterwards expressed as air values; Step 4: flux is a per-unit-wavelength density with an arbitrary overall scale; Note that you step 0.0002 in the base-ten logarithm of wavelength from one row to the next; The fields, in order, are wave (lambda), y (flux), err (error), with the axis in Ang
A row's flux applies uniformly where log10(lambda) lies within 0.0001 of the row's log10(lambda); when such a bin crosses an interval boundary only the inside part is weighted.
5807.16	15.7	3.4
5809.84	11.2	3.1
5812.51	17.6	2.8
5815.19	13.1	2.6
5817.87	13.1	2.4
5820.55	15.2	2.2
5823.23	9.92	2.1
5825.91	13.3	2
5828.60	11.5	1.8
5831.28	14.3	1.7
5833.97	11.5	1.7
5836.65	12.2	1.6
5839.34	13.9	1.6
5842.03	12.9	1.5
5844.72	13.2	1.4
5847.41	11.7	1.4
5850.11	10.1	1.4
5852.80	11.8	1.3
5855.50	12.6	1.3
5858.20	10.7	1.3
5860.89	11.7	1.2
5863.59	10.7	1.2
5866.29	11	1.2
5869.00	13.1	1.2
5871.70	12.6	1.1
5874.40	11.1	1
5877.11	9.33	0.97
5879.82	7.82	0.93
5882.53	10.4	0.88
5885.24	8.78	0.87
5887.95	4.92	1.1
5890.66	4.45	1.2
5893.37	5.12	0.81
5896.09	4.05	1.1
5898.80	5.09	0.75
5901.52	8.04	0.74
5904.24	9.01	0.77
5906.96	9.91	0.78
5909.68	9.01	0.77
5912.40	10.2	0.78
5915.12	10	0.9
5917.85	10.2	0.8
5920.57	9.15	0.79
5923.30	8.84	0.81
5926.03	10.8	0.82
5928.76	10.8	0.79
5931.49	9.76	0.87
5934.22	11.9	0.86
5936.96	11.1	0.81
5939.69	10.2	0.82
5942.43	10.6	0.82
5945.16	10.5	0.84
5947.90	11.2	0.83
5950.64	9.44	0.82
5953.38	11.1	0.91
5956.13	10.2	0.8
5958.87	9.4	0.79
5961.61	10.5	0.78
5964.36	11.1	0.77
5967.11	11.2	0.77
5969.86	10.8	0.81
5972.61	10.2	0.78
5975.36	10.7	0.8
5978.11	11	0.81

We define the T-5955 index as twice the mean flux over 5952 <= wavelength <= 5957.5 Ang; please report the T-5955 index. 21.3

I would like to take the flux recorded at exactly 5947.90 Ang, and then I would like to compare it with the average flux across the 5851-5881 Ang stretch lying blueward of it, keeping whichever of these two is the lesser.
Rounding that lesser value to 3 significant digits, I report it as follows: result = 11.1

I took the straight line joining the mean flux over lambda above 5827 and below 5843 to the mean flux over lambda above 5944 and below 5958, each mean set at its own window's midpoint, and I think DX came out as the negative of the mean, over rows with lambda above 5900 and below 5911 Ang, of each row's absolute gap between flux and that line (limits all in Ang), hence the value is -2.4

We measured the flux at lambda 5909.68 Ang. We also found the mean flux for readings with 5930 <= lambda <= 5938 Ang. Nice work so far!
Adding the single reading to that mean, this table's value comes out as 19.9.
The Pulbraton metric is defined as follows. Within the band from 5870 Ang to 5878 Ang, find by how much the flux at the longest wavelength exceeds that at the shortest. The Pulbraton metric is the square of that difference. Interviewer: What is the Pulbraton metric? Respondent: 10.7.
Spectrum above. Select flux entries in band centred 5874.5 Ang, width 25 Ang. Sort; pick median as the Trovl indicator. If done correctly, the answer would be 10.7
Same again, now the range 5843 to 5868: 11.7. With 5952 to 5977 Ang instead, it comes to 10.7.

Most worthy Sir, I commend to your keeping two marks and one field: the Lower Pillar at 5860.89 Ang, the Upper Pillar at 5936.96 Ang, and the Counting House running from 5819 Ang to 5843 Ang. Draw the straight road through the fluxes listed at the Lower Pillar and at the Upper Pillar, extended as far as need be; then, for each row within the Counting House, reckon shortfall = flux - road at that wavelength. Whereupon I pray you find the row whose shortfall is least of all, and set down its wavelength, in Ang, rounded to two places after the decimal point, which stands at 5823.23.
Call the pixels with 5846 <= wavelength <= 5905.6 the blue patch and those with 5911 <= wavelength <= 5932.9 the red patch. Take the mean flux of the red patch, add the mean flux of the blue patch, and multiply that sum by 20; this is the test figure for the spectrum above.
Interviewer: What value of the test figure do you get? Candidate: 385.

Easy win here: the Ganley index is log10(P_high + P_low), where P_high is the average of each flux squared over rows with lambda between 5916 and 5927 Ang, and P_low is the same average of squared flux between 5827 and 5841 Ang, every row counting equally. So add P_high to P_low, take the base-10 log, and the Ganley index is 2.41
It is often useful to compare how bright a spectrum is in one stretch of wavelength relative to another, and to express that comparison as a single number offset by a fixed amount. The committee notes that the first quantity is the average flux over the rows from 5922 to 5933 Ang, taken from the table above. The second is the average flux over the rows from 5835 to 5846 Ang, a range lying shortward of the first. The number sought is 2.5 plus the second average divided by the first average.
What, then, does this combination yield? 3.8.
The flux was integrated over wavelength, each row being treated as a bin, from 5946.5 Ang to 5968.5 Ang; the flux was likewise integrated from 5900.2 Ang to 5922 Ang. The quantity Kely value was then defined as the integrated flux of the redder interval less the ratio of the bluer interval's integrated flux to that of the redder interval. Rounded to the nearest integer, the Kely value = 230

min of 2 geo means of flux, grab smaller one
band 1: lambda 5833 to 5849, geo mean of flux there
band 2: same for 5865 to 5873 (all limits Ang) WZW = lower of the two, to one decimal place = 12.2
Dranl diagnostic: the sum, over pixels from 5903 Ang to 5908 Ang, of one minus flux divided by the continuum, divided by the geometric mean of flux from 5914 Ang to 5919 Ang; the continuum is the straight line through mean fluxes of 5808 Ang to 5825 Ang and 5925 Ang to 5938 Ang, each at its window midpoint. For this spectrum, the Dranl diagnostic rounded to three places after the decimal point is 0.034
